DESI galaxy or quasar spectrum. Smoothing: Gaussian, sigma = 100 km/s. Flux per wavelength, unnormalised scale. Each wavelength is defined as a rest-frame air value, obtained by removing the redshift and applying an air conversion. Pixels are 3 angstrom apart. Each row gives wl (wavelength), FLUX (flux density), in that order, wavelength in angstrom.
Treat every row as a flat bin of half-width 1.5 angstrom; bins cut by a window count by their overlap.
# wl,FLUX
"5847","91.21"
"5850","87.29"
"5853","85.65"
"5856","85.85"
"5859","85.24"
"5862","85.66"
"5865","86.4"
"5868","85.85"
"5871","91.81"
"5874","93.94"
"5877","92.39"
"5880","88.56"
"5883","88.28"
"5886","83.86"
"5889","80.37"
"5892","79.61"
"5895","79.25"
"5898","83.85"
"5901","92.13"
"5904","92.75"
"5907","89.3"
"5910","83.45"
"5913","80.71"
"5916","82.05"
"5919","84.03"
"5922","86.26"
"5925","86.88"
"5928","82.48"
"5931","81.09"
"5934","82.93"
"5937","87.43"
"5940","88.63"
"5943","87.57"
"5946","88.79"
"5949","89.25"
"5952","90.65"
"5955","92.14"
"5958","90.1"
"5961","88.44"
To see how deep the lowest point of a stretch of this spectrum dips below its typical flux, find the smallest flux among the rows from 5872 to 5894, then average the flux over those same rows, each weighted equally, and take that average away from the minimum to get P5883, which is -7.1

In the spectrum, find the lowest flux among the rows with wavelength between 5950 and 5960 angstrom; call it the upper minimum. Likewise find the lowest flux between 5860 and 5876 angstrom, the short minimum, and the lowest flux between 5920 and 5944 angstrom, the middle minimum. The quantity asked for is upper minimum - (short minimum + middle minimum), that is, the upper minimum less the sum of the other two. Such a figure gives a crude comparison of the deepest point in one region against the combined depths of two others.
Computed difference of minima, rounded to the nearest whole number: -77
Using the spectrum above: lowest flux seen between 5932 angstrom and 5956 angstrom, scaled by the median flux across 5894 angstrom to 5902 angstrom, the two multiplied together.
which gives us 6954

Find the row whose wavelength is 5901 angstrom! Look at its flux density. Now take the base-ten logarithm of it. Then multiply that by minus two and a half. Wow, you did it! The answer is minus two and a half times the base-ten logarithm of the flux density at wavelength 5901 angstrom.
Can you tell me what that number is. -4.91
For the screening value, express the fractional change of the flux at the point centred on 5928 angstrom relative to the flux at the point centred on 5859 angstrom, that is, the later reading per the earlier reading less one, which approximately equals -0.03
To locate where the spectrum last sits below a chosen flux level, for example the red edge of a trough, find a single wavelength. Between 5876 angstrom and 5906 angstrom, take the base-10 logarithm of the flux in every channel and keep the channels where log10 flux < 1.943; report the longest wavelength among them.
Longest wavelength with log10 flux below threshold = 5898 angstrom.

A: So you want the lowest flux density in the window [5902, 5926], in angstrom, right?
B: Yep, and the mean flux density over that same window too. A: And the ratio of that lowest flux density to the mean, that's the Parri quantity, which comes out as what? 0.94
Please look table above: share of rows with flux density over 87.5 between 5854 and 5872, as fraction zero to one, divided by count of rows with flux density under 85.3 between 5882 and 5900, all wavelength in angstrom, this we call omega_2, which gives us 0.03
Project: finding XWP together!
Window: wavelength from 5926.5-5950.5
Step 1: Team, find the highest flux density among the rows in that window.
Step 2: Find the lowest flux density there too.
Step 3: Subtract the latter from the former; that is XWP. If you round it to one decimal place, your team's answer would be 8.2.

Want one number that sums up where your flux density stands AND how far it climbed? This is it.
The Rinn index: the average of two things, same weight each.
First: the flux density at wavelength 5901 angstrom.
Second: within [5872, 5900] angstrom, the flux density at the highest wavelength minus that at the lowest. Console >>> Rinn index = 41.0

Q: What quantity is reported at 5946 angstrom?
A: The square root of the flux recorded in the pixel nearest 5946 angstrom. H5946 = 9.42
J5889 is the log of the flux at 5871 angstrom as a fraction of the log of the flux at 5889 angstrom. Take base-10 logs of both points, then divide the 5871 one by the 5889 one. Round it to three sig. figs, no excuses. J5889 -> 1.03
